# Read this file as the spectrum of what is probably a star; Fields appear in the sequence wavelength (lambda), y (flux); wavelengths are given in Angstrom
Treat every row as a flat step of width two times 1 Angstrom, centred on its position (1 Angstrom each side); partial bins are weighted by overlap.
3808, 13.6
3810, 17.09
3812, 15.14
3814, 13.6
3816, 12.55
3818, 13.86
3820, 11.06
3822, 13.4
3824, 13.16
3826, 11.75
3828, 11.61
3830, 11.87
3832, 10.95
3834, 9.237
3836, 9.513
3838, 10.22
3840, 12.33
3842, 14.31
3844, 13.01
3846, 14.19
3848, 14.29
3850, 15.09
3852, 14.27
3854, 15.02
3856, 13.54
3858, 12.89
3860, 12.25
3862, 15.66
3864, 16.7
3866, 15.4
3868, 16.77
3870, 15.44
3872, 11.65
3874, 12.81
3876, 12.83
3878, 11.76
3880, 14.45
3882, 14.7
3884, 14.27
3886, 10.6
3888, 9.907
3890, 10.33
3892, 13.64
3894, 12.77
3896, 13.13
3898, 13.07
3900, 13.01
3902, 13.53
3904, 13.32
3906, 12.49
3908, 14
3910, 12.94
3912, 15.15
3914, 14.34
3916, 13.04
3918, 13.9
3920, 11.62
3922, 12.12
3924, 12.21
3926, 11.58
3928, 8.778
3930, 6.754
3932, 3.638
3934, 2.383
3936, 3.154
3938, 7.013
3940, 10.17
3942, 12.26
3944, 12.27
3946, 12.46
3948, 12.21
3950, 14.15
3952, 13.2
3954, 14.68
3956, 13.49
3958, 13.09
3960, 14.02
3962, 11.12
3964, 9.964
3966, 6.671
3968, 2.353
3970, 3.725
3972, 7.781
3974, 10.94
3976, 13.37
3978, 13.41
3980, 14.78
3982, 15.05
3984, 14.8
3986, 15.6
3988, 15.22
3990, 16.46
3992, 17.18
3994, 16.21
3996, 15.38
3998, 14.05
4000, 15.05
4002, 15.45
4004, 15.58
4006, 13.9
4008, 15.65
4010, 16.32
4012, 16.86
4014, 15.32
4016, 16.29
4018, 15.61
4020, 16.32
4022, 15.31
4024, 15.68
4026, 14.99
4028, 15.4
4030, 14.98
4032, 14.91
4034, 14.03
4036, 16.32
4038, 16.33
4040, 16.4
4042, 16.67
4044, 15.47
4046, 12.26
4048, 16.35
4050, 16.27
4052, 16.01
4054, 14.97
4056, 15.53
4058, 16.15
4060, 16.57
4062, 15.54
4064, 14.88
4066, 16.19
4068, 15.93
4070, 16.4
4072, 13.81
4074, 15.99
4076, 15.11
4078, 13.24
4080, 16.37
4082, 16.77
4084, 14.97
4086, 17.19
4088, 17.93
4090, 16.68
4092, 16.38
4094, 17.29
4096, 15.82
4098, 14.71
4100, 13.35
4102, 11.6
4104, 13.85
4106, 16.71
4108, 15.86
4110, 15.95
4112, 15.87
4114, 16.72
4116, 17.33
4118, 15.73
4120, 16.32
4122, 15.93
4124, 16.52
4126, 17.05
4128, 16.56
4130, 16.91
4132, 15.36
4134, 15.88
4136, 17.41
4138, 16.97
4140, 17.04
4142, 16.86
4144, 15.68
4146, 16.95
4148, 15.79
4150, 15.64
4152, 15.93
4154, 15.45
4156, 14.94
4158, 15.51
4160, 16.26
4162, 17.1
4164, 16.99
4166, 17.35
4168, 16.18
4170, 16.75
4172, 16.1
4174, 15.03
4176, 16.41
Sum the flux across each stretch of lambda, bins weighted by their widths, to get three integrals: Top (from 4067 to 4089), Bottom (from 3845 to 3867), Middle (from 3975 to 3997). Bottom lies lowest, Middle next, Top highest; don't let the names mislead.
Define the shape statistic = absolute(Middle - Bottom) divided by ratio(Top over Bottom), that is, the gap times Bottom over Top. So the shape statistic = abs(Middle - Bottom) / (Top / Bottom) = 15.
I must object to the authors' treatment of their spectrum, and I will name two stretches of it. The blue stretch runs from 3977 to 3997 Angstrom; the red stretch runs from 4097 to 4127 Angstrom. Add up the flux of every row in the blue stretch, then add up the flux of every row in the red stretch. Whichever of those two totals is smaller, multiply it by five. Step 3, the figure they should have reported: 770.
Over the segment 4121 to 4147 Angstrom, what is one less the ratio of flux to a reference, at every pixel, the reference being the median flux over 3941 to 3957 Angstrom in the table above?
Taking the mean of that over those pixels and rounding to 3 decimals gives -0.290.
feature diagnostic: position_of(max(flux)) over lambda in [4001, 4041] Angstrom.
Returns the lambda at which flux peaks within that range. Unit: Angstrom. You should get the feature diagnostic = 4012 Angstrom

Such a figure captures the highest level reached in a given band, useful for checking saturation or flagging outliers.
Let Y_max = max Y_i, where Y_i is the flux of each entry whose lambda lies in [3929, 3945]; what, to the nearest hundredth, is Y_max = 12.27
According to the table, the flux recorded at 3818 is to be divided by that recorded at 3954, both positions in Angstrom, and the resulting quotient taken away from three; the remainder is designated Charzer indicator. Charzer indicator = 2.06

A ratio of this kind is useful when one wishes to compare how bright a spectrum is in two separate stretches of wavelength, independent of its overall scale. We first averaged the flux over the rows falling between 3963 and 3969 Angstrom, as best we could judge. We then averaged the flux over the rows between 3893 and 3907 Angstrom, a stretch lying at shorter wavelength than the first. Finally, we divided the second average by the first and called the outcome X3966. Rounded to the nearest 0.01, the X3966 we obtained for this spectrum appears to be 2.06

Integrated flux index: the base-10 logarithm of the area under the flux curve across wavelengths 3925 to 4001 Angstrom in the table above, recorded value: 2.94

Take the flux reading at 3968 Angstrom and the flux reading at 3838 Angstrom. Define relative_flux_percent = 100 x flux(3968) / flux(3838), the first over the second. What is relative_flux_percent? 23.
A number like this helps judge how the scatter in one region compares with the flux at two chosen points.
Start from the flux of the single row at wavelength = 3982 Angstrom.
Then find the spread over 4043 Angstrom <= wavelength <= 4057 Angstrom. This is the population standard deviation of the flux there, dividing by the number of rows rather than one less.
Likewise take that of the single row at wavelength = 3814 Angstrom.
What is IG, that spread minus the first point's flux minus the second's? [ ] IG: -27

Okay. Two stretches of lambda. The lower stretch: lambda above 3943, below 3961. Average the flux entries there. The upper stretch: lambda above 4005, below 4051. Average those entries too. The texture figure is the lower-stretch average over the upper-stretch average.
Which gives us 0.85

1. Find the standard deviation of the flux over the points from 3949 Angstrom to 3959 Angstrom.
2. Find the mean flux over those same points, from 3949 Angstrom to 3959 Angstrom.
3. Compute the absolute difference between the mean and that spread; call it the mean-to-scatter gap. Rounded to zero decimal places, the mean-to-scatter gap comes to 13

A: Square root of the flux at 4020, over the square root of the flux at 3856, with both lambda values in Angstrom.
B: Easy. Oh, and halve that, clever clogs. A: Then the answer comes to 0.55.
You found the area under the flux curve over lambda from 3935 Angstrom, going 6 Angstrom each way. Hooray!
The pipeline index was 66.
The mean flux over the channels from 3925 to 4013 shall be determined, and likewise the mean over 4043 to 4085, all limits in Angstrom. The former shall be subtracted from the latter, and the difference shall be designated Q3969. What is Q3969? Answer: 3.5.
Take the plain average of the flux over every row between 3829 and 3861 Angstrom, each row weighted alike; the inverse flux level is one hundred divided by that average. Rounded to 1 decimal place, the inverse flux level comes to 7.9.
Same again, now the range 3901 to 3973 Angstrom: 9.3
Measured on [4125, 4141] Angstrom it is 6.0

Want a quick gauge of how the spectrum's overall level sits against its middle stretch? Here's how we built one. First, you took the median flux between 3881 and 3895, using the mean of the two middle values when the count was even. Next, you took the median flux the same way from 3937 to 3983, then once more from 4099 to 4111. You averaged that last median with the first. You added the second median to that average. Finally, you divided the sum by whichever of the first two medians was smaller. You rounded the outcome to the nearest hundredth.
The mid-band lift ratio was 2.13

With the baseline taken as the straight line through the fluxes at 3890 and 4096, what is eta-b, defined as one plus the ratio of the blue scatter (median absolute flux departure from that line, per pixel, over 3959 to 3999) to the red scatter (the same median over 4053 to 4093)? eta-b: 3.28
